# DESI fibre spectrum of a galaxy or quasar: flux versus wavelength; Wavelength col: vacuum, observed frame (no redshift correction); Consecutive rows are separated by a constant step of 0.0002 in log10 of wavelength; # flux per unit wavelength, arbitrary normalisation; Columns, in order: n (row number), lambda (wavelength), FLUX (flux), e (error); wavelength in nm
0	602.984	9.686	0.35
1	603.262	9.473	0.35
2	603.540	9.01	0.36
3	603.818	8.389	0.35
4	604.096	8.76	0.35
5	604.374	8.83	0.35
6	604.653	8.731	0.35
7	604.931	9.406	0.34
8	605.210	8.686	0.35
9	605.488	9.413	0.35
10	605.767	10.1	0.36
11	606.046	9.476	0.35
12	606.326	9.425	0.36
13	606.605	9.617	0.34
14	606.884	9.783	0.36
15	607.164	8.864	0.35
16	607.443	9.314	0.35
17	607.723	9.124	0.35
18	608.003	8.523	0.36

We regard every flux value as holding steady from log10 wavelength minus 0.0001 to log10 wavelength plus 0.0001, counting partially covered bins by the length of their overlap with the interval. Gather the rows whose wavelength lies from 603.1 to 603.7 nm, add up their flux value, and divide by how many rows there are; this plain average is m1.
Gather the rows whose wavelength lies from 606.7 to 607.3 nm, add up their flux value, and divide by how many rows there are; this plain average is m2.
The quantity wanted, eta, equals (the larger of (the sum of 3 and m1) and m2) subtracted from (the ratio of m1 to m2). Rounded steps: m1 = 9.2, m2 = 9.32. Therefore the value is -11.3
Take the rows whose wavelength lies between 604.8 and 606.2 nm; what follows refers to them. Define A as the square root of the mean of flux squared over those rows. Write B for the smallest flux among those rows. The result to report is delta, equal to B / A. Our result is 0.921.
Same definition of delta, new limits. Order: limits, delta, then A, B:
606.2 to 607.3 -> 0.940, 9.4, 8.864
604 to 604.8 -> 0.995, 8.8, 8.731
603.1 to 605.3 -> 0.941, 8.9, 8.389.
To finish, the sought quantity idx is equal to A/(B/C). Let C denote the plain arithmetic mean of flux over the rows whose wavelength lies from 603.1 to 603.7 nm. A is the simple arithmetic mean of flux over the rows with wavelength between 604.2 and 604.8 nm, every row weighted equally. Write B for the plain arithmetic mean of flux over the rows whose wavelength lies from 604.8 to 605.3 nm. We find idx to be 9.0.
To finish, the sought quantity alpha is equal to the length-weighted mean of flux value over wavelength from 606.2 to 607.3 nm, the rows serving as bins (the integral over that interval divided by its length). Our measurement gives 9.43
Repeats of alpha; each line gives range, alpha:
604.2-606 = 9.20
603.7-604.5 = 8.67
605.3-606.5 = 9.57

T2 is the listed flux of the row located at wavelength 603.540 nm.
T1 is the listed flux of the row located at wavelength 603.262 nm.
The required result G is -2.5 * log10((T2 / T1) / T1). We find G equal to 2.50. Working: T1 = 9.473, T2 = 9.01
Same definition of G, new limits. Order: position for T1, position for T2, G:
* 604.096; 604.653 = 2.36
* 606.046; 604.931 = 2.45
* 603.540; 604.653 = 2.42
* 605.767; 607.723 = 2.62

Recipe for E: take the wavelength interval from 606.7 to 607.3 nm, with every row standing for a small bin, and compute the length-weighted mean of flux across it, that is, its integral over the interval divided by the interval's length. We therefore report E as 9.35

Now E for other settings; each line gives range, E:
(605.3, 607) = 9.61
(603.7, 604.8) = 8.69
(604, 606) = 9.16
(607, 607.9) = 9.09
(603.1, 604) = 8.96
